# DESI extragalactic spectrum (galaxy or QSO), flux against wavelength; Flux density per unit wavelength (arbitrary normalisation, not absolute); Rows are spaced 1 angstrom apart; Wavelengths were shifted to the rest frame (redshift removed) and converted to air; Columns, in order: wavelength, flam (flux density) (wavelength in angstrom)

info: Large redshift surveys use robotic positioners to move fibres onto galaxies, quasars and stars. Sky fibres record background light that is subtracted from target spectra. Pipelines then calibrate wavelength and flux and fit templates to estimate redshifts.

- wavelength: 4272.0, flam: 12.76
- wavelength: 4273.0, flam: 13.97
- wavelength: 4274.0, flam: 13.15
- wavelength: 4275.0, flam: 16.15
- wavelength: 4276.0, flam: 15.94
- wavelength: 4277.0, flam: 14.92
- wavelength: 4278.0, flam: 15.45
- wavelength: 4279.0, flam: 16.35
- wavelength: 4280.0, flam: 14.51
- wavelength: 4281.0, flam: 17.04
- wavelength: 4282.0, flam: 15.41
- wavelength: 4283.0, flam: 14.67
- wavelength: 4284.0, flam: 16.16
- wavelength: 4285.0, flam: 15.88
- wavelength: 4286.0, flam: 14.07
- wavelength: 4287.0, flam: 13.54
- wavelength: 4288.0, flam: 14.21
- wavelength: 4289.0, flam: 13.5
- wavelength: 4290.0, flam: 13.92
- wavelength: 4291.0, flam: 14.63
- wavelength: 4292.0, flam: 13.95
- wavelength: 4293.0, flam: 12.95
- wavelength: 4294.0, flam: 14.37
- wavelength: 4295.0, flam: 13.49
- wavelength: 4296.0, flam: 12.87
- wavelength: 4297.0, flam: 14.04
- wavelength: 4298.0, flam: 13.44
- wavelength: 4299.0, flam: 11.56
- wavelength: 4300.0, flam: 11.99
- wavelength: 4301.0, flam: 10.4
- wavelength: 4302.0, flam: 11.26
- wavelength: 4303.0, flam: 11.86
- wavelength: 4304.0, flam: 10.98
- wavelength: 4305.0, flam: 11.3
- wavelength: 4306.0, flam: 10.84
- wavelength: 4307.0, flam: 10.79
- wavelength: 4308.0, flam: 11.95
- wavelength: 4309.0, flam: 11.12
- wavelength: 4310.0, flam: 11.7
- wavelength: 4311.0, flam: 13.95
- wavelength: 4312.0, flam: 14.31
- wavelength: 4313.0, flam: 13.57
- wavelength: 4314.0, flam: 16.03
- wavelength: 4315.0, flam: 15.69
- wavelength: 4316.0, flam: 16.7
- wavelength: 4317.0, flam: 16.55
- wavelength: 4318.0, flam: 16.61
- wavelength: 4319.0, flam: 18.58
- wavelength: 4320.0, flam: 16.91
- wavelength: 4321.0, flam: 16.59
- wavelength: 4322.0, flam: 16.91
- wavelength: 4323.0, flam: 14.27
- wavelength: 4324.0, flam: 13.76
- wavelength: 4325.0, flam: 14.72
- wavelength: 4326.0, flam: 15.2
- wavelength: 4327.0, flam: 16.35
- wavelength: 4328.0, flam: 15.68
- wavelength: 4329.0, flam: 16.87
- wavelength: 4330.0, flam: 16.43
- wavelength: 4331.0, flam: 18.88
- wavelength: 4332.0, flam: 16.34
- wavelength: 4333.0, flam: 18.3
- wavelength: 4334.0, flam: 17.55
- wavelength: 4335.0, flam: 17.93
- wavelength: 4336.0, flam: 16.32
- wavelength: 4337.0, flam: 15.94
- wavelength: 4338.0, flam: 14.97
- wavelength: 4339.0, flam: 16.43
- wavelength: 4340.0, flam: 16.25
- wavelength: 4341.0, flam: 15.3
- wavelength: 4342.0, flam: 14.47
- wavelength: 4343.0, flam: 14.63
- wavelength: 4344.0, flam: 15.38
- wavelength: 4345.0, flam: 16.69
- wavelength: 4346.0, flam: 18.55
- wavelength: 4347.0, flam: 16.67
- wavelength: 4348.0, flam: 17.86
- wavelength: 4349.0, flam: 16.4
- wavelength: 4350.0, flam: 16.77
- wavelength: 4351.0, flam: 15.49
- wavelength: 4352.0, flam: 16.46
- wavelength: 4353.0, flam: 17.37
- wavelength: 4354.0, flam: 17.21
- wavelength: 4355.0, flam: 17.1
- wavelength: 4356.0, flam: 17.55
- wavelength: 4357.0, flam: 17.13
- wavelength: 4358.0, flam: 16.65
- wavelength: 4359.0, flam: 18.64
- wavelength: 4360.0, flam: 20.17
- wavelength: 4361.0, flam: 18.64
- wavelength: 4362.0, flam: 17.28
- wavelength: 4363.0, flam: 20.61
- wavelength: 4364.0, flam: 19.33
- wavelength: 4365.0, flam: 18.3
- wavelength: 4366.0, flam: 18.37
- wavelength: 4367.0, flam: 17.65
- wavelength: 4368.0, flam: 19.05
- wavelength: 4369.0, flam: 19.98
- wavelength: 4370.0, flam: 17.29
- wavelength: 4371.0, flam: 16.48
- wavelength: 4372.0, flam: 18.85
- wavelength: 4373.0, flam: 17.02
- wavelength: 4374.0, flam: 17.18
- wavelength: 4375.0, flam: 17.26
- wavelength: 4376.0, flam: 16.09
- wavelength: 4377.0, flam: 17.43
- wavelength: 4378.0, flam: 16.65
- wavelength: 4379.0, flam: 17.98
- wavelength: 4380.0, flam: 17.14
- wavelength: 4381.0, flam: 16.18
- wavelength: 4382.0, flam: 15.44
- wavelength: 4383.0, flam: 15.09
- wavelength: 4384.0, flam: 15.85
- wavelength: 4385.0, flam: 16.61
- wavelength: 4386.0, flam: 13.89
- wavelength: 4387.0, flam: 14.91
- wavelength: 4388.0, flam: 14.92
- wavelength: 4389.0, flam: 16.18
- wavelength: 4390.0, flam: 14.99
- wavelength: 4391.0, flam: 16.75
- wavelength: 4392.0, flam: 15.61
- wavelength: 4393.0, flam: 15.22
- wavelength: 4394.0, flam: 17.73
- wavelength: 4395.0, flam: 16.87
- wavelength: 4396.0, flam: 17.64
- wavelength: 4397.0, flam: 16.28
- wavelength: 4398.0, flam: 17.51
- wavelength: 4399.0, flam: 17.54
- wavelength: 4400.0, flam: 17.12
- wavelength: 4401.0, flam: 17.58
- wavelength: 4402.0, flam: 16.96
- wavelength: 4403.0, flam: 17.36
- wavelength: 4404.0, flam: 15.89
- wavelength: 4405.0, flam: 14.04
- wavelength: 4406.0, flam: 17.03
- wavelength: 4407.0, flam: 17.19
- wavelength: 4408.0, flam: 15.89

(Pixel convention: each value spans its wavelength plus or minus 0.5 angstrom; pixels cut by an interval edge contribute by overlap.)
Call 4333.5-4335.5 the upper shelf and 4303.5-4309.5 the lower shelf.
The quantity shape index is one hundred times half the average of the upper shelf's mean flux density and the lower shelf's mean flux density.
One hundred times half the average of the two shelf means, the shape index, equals 723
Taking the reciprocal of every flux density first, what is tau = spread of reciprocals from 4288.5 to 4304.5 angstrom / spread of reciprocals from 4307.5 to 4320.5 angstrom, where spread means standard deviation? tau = 0.74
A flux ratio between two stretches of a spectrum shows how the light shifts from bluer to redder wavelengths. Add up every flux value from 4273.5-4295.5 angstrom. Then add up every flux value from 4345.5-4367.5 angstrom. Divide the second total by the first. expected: 1.20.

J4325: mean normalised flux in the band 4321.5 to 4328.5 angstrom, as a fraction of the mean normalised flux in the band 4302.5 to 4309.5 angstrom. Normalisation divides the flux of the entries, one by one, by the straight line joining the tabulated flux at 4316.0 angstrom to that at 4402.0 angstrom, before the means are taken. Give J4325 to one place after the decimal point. 1.4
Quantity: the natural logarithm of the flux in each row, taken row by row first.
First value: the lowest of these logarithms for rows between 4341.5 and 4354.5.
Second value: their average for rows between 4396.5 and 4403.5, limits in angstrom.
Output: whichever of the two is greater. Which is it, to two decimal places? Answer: 2.84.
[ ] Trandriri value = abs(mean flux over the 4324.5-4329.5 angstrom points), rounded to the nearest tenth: 15.8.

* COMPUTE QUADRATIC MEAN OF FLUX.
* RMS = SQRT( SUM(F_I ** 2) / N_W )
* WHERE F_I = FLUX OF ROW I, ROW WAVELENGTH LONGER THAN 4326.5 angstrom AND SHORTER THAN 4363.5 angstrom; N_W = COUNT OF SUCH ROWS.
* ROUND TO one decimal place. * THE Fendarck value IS 17.0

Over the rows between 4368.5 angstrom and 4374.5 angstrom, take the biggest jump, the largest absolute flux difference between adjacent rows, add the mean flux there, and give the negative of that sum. -20.5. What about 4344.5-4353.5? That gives -18.8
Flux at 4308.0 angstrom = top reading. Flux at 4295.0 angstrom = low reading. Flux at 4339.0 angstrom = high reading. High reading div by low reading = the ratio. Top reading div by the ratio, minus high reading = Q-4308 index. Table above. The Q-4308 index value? -7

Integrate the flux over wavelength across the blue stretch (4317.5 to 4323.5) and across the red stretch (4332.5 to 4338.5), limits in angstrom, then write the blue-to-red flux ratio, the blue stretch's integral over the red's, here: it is 0.99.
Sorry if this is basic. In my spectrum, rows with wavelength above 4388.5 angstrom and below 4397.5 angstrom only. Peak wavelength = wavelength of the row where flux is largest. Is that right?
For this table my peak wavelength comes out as 4394.0 angstrom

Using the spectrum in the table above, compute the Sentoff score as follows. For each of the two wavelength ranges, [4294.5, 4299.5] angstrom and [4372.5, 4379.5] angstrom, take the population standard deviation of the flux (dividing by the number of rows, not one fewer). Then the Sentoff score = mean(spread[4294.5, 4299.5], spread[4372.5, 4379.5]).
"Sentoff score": 0.70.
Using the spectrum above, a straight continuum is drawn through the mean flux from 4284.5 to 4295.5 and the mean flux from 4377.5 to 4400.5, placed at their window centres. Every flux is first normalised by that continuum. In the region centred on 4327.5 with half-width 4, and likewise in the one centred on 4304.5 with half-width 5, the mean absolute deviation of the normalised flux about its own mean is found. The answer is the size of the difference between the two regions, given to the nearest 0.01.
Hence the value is 0.04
